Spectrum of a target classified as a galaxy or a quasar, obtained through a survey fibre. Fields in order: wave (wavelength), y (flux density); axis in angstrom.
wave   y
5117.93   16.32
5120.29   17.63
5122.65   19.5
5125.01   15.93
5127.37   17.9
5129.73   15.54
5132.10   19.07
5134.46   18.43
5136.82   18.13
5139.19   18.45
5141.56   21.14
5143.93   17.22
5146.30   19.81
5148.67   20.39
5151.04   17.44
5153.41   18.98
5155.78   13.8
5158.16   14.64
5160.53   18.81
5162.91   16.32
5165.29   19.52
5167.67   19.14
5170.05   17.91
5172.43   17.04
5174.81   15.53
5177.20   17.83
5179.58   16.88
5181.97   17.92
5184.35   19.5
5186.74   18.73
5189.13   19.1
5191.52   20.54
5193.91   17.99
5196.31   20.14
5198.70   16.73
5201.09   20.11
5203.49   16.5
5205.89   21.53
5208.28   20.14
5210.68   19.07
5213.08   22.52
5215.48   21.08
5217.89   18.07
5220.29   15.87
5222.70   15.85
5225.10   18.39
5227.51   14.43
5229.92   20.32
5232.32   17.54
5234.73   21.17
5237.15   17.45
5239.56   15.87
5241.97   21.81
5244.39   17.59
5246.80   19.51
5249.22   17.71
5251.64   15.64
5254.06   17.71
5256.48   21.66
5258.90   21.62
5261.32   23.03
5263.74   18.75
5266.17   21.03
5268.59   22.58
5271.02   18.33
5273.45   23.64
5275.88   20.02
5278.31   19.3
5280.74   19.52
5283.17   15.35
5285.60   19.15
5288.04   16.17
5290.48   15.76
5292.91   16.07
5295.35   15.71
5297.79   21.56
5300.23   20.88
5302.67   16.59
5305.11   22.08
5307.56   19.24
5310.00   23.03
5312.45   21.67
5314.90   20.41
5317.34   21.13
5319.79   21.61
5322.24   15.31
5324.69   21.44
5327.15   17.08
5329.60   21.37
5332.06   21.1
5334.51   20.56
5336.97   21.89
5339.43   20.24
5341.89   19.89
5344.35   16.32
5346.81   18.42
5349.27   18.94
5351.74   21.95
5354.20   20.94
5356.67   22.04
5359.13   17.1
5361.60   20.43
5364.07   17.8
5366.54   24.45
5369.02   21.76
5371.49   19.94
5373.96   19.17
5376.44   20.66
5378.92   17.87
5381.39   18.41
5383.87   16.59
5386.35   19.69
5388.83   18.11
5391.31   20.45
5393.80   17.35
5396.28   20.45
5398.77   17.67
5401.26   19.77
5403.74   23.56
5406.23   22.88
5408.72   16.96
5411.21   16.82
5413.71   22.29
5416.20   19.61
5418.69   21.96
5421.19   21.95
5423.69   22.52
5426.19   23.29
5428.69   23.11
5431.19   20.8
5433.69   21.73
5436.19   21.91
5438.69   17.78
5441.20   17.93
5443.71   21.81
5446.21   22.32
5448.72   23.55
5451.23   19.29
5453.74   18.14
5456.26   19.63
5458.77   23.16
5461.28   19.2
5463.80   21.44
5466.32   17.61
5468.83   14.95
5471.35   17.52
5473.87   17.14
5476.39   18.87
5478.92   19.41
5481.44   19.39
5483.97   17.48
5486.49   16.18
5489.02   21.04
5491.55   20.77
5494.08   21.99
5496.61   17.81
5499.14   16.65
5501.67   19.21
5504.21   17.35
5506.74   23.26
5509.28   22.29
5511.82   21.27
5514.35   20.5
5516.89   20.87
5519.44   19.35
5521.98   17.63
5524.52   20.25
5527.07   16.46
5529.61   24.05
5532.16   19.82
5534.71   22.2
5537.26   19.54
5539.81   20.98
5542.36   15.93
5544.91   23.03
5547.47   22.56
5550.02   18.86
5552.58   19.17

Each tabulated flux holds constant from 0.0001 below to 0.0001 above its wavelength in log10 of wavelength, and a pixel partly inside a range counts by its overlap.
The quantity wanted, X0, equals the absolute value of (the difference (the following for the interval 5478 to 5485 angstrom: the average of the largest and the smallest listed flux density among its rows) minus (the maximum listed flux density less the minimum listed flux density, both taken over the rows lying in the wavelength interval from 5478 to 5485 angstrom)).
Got 16.5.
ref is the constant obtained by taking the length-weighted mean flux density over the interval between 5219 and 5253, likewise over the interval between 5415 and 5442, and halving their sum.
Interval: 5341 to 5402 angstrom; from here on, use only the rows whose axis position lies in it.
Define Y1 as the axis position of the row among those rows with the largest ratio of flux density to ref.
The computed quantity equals 5366.54 angstrom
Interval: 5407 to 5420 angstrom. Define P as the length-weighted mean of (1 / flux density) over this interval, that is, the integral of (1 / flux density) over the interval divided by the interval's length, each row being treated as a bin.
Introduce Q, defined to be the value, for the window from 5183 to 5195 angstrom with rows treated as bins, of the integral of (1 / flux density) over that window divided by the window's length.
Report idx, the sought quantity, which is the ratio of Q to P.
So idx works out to 1.01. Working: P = 0.0516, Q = 0.0523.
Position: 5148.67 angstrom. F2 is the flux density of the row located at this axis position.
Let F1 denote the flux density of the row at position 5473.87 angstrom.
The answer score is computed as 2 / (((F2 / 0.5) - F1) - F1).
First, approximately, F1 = 17.14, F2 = 20.39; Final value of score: 0.3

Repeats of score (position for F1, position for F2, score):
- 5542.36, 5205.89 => 0.2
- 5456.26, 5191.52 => 1.1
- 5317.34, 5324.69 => 3.2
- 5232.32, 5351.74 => 0.2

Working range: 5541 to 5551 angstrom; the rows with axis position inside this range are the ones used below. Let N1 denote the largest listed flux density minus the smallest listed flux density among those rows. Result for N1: 7.1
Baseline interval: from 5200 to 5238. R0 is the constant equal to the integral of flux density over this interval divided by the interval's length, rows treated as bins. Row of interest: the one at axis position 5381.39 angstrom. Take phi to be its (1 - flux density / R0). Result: 0.02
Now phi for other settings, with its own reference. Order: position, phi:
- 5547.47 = -0.20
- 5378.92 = 0.05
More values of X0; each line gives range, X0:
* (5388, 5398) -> 15.8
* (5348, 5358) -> 17.4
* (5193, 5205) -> 14.7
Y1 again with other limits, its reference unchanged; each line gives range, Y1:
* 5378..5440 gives 5403.74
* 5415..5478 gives 5448.72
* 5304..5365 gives 5310.00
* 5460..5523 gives 5506.74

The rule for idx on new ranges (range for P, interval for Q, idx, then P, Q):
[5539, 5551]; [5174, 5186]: 1.13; 0.0503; 0.0570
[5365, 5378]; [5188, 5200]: 1.11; 0.0479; 0.0532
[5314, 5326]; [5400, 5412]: 0.99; 0.0510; 0.0507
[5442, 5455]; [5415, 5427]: 0.95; 0.0483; 0.0460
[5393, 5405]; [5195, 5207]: 1.04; 0.0510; 0.0533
